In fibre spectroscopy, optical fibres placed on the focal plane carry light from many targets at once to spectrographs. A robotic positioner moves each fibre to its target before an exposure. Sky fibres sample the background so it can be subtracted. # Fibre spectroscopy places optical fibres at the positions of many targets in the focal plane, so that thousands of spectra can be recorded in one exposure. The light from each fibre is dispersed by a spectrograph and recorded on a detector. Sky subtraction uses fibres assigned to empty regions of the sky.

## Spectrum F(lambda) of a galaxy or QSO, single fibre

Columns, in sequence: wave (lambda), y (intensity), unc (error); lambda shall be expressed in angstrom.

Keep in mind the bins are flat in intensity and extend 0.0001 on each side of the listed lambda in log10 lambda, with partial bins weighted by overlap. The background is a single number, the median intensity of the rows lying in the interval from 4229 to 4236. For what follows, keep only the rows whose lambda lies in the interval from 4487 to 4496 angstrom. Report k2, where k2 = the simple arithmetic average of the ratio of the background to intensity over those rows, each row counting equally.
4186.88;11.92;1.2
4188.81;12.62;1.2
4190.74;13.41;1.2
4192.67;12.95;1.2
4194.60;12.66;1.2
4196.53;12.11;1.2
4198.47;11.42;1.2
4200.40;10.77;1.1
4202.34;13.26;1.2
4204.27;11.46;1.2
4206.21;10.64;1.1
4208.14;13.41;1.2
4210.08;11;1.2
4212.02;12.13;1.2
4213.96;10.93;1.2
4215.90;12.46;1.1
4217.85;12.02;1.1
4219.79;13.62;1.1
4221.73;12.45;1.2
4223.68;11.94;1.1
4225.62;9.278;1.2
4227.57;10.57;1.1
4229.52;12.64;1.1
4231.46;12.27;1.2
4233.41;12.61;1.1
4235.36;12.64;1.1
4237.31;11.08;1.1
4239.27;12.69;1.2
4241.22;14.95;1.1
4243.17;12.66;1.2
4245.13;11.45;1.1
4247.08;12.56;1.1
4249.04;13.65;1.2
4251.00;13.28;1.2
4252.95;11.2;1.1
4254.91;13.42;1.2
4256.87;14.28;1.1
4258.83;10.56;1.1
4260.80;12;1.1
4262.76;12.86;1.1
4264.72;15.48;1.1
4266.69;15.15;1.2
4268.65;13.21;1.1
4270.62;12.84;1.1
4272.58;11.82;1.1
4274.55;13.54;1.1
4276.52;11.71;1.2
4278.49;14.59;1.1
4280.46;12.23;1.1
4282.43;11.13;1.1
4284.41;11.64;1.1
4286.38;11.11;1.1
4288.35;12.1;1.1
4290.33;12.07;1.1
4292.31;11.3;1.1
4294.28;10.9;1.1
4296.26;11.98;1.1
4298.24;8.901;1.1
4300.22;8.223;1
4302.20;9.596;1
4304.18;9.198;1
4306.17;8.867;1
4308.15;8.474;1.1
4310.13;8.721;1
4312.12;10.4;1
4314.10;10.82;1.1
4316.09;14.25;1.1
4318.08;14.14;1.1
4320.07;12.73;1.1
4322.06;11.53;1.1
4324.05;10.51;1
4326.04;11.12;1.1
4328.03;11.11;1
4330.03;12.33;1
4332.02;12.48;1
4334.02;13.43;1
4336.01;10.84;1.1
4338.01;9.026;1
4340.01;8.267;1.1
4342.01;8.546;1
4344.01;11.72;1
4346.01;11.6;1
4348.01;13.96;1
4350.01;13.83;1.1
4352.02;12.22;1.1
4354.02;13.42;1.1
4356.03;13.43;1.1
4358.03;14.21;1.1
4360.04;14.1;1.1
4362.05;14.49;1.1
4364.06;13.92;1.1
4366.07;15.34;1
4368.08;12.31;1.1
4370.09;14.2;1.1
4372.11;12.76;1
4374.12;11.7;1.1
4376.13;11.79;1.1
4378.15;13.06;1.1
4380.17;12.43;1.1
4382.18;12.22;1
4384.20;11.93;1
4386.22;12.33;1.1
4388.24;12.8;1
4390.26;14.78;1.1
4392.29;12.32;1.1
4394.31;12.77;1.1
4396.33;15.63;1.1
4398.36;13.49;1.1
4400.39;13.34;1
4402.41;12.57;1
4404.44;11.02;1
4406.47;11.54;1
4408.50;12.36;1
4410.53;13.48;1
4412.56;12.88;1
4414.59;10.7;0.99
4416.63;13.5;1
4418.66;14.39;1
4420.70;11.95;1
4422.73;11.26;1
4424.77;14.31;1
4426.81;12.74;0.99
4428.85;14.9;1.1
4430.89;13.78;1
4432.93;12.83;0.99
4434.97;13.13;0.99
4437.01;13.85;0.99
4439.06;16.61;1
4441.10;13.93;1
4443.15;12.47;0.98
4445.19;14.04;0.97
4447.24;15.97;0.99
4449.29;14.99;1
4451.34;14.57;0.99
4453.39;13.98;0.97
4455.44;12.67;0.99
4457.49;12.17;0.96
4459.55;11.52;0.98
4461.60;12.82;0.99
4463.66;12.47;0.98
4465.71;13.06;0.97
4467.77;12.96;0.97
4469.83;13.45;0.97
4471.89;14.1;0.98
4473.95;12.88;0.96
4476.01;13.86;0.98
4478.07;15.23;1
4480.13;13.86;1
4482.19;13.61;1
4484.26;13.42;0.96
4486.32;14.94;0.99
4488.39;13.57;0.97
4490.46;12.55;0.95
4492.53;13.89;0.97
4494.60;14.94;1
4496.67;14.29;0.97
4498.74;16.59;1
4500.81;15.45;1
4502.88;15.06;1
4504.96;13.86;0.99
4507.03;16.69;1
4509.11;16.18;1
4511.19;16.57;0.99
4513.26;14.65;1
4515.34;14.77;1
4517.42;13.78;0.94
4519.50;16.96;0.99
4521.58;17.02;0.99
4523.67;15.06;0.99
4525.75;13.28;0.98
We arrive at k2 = 0.92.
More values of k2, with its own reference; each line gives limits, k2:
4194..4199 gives 1.05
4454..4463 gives 1.03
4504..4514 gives 0.81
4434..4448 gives 0.89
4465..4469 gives 0.97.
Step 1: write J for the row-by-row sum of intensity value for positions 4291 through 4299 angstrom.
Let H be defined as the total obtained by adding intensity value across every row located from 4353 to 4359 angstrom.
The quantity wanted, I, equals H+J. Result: 84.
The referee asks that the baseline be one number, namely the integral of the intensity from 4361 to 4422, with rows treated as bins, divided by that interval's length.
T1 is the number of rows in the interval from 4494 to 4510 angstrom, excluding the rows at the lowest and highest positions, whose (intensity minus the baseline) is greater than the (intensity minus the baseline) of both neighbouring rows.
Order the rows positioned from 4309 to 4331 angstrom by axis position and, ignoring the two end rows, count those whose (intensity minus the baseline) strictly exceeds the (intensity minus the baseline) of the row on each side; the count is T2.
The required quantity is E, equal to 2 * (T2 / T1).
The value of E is 2.0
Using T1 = 2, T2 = 2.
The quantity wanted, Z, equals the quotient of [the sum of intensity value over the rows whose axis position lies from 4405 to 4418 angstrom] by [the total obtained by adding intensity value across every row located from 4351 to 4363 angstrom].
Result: 0.91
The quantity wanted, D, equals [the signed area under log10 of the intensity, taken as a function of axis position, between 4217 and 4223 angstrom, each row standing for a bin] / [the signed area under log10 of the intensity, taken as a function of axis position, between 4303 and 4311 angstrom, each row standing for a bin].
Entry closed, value 0.87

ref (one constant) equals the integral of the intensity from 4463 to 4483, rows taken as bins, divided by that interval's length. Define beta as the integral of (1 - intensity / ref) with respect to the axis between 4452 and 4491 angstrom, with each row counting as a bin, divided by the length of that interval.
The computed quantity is 0.02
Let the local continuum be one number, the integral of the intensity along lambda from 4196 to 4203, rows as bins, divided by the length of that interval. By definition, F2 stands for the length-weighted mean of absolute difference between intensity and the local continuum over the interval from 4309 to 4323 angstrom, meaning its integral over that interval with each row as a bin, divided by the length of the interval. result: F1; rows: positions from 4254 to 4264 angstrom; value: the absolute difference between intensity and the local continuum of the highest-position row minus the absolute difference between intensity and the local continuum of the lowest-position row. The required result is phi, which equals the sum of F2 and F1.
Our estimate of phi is 1.1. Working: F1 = -0.56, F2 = 1.66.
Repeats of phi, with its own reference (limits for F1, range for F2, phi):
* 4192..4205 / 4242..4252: 0.3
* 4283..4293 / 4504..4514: 4.2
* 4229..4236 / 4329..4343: 1.9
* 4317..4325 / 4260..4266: 0.7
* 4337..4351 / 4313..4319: 1.2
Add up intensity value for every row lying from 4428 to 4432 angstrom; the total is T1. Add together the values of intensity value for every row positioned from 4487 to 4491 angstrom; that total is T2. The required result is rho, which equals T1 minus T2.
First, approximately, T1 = 28.7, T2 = 26.1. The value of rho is 3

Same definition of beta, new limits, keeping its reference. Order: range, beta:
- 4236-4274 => 0.05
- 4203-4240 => 0.12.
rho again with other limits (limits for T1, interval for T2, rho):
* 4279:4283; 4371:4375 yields -1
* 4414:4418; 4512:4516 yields -5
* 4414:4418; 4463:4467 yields -1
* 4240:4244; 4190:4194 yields 1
